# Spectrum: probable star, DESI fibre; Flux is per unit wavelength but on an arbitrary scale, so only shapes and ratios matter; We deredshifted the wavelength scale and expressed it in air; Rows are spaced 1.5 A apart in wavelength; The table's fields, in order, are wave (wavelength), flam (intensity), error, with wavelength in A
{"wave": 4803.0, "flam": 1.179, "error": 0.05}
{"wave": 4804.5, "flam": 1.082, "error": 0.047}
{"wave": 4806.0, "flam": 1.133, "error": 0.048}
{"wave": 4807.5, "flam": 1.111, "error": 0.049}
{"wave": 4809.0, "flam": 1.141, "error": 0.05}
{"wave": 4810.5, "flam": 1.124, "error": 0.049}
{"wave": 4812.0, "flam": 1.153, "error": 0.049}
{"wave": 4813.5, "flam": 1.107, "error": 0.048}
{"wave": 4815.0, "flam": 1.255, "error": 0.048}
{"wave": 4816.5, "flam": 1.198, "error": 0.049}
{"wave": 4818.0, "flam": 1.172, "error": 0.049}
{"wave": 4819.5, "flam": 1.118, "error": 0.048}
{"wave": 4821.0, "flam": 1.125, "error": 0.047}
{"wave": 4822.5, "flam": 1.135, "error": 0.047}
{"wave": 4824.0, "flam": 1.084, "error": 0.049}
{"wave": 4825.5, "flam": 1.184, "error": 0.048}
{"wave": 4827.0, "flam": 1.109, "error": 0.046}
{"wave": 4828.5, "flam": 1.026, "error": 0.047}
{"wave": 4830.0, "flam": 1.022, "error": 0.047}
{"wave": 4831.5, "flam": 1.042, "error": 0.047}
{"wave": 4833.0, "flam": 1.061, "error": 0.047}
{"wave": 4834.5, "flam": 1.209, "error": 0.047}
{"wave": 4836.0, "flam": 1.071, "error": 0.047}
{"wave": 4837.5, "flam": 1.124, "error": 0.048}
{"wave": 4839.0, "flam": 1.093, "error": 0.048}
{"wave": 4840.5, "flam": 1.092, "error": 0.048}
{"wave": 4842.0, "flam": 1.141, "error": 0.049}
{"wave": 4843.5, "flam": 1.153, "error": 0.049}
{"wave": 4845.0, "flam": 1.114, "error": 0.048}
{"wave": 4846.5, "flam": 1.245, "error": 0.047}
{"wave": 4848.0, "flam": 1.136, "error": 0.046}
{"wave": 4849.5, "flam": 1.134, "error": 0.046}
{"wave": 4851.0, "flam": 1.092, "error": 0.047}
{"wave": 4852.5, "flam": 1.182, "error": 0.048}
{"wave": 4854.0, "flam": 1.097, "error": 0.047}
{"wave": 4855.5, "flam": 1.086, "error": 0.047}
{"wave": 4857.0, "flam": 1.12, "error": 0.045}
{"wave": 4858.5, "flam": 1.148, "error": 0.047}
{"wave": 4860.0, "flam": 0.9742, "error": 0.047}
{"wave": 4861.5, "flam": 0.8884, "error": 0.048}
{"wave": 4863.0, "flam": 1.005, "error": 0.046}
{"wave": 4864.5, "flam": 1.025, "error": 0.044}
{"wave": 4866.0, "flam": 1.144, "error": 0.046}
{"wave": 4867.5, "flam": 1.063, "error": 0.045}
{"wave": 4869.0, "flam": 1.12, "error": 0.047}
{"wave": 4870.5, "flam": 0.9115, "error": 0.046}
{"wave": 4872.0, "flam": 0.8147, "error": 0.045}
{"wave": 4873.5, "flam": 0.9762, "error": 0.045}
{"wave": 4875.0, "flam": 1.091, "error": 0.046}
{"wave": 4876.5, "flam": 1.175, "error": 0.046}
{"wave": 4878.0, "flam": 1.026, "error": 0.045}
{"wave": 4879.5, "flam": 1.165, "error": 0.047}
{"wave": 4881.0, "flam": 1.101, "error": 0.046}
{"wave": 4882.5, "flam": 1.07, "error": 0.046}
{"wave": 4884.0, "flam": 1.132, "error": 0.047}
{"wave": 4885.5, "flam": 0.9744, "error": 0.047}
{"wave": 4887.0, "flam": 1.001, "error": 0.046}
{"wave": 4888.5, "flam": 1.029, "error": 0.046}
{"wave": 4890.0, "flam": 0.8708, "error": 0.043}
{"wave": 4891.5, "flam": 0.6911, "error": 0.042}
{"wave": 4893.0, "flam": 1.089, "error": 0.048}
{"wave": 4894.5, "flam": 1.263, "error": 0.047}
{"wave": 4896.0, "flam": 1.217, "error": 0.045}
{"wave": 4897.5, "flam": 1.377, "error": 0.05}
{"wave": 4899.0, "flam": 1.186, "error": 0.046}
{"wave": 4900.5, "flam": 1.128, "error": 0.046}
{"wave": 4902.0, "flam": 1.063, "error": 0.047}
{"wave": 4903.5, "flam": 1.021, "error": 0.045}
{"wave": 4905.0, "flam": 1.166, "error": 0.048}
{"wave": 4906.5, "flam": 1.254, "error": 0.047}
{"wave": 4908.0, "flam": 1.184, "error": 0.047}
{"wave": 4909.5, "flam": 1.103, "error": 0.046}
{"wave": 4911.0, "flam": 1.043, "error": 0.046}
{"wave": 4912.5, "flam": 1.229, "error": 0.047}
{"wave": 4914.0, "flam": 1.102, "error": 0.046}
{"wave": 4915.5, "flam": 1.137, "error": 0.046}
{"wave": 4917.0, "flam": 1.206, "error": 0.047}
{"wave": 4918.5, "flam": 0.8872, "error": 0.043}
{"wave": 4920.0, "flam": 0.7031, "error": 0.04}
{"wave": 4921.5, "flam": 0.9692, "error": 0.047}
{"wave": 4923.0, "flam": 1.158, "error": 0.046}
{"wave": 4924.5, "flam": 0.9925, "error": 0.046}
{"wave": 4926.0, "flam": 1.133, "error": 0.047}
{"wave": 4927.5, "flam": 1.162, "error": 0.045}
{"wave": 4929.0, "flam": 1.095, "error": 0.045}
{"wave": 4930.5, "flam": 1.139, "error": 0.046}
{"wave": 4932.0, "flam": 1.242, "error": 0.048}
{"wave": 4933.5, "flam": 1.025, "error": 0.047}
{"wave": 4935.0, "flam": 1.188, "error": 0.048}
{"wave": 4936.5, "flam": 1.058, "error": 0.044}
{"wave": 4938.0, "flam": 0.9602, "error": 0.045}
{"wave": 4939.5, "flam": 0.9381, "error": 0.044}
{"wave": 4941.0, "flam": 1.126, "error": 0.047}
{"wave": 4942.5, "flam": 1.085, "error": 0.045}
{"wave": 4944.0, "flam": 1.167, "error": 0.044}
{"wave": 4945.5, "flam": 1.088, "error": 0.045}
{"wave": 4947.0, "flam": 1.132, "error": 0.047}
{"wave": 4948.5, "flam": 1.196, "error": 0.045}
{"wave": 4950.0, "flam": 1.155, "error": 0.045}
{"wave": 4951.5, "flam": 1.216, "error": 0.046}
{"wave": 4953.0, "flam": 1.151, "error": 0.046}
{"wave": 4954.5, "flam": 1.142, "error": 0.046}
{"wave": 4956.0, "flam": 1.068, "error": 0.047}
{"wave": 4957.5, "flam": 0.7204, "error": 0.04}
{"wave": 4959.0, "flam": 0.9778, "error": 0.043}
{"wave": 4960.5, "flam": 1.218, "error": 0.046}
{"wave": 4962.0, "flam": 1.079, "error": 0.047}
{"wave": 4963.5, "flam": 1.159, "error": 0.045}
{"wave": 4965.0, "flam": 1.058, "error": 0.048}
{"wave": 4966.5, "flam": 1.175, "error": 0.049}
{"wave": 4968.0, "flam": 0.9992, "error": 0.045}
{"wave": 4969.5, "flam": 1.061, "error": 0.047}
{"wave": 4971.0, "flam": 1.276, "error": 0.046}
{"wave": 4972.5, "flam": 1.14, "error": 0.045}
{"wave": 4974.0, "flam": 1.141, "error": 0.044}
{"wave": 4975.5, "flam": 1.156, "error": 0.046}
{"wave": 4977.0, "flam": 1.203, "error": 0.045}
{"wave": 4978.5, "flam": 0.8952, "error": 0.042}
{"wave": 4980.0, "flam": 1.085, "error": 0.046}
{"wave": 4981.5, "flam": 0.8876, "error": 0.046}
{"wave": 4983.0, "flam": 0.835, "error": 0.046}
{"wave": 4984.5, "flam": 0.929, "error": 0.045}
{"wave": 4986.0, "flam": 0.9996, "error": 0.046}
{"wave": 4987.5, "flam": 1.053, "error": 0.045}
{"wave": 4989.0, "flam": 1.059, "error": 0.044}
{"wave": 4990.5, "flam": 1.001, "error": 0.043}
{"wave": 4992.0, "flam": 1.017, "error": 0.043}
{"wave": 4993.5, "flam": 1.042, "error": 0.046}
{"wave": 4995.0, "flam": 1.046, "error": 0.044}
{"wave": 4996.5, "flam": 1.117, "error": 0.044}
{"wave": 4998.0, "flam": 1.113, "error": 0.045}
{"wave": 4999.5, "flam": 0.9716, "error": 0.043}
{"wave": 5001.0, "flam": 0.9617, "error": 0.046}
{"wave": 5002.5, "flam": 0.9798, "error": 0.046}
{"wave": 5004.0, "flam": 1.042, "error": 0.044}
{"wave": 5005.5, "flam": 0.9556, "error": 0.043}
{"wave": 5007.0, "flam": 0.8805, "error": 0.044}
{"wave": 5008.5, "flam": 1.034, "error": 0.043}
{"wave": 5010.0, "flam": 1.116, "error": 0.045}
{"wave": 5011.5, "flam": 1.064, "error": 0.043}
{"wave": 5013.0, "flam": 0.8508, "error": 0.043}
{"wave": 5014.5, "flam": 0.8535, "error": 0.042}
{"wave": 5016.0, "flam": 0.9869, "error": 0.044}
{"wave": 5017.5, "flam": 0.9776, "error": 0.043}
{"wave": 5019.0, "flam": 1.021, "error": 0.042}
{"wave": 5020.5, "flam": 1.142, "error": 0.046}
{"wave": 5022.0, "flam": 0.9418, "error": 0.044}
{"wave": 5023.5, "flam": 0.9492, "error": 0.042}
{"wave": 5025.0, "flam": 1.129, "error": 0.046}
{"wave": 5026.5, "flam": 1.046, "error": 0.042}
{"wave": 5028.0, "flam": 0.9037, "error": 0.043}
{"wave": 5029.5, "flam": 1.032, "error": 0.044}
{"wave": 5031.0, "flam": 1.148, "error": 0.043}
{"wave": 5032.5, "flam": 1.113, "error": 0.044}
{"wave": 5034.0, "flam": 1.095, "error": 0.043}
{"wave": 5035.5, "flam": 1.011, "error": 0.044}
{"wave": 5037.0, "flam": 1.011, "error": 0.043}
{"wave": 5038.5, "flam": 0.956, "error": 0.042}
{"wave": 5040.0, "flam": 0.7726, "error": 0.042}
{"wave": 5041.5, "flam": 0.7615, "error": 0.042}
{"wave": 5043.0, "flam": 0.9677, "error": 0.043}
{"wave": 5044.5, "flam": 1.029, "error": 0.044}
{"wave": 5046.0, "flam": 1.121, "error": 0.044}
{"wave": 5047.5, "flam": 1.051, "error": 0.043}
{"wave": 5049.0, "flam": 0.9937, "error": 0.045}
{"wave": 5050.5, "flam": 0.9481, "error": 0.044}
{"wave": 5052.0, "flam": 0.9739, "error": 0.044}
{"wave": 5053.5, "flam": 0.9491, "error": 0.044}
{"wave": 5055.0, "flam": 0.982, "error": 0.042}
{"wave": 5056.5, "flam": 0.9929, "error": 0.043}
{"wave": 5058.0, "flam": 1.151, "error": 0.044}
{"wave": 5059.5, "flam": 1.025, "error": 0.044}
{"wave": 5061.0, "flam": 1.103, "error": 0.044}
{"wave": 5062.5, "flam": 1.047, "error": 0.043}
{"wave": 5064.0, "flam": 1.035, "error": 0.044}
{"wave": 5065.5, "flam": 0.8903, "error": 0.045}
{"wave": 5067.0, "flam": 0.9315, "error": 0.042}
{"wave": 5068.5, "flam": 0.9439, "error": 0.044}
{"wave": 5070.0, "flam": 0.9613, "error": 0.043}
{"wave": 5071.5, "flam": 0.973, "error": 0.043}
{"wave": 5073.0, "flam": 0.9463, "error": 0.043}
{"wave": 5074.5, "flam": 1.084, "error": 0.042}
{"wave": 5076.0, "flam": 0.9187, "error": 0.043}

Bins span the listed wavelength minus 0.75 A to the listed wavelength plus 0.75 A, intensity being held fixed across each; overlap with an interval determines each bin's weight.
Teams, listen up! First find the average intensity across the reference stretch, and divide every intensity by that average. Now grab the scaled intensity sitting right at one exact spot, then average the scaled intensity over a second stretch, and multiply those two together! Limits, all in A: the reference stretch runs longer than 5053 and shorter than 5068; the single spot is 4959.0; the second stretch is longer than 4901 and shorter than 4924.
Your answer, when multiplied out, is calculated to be 1.04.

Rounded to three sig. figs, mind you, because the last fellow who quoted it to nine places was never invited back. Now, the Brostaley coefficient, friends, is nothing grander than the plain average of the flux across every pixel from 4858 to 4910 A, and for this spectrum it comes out 1.07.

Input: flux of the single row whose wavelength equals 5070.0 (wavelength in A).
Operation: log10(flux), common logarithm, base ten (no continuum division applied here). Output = -0.02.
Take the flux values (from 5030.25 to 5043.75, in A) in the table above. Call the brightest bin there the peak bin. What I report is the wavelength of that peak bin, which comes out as 5031.0 A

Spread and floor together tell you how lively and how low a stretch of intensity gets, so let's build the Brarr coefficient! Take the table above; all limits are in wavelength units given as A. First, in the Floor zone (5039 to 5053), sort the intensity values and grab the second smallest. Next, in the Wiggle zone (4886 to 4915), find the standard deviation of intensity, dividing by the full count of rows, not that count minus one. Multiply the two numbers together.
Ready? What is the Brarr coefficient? 0.115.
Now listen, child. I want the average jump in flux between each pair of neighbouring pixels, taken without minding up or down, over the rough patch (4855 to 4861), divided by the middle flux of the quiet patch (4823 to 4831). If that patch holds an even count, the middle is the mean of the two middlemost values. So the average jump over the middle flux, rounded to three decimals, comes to 0.073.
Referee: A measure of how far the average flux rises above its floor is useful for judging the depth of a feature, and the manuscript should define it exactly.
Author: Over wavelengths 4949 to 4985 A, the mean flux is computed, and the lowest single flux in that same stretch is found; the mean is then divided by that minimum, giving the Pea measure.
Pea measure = 1.49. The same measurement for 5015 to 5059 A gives 1.32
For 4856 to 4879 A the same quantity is 1.27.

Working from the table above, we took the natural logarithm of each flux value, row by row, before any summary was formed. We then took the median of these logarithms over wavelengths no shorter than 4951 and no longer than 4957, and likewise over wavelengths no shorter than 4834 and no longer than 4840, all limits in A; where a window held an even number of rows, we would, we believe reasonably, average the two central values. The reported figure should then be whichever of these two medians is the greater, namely 0.14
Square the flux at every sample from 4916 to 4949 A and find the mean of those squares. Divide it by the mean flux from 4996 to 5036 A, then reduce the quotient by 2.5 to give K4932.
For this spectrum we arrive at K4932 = -1.35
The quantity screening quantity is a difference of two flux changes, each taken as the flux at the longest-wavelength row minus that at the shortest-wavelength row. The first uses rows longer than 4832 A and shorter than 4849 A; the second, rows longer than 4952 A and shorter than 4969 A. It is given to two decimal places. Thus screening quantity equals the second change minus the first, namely -0.23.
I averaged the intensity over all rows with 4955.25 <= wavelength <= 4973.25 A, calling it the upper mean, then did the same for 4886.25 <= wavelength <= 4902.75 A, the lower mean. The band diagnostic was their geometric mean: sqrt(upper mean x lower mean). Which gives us 1.08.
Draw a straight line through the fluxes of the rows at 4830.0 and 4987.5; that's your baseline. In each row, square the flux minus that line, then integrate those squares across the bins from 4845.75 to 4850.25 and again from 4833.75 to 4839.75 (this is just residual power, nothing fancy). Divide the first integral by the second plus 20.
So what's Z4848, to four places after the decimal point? 0.0054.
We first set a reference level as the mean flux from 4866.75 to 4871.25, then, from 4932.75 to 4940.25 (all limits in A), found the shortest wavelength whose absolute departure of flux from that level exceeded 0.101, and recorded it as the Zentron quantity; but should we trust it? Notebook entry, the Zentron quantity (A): 4935.0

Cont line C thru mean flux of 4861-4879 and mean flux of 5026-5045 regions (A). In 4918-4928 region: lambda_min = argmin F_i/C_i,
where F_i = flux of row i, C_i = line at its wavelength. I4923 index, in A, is 4920.0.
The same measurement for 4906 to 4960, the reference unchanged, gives 4920.0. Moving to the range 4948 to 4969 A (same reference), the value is 4957.5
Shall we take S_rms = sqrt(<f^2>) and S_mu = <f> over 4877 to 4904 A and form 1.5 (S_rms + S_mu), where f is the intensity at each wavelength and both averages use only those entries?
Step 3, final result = 3.25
